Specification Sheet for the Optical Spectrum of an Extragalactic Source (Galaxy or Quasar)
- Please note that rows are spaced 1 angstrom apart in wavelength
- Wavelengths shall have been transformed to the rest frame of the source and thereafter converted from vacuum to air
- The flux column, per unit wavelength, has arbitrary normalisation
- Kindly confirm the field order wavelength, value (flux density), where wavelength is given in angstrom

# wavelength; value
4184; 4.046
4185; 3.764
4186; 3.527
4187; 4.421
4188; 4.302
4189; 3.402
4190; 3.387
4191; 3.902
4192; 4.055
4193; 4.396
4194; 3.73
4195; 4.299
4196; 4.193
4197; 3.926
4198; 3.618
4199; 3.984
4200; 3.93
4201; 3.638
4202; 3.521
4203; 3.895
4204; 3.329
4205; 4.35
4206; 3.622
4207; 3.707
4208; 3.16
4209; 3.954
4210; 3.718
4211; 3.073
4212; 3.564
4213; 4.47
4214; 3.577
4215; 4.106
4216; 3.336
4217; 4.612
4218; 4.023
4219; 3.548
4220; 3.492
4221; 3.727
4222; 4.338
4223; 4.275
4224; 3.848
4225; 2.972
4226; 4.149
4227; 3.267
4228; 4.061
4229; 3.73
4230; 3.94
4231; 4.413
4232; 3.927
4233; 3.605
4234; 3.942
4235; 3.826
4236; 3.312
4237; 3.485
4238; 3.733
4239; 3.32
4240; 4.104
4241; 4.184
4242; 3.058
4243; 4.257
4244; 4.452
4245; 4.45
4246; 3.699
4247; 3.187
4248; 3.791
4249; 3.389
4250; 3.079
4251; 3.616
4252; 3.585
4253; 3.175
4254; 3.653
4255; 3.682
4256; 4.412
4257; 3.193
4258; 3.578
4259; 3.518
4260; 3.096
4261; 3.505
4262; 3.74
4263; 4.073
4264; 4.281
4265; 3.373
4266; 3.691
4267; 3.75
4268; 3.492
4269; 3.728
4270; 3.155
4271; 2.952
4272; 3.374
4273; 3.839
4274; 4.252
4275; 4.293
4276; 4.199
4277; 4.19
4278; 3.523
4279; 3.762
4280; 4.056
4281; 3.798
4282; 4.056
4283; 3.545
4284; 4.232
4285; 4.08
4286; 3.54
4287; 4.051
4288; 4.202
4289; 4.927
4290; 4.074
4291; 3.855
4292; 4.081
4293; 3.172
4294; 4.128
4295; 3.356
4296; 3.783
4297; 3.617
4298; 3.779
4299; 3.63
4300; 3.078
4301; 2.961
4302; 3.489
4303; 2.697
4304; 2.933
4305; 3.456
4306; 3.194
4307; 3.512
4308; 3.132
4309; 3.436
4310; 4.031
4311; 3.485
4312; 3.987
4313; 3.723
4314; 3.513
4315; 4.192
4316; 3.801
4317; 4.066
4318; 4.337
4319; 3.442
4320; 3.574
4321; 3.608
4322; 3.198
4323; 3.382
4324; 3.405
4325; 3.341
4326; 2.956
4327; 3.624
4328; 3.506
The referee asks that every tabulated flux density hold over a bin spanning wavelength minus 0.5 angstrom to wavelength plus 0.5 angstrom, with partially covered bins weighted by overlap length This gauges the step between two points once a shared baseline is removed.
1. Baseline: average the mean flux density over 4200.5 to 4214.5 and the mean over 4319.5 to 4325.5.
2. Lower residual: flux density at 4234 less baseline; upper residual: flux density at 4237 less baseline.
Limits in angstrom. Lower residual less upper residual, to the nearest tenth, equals 0.5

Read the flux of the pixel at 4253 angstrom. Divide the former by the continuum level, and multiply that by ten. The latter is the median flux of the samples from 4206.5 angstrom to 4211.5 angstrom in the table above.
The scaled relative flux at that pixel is 8.6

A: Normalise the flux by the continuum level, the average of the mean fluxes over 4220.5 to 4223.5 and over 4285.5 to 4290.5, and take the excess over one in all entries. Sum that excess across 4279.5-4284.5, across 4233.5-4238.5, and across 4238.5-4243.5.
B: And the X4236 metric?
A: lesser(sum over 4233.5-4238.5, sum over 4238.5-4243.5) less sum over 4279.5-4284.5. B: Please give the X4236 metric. -0.34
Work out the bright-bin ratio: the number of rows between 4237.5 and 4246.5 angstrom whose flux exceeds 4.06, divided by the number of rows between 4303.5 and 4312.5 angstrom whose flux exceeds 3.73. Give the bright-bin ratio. 2.5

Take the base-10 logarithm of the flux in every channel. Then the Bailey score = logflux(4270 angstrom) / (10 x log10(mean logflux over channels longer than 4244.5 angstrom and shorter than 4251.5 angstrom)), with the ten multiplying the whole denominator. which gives -0.194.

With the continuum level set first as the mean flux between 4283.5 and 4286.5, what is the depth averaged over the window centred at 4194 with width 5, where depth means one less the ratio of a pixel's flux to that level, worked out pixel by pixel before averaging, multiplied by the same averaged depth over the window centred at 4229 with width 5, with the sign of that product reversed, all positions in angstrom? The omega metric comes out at 0.0008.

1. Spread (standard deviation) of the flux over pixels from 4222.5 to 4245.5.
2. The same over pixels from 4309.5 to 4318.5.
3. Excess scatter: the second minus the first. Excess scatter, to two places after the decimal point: -0.15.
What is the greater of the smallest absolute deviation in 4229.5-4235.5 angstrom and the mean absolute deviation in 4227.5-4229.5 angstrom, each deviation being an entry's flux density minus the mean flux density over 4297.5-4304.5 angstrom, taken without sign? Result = 0.67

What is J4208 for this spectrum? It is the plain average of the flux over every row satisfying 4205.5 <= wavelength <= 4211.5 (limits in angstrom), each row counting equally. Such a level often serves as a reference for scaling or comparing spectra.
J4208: 3.5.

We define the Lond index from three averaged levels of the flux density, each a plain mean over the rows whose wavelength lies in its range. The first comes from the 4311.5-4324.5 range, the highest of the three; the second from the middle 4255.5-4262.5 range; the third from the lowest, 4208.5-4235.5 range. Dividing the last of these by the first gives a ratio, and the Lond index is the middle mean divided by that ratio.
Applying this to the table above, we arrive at 3.46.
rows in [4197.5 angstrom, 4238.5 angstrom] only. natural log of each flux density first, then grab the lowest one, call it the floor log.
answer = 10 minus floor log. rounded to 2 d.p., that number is 8.91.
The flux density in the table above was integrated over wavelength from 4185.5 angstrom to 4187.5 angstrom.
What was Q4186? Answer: 7.9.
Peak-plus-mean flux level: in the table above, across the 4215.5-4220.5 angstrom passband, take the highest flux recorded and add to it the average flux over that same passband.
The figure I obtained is 8.4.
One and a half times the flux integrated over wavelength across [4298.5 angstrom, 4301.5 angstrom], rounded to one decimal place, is 14.5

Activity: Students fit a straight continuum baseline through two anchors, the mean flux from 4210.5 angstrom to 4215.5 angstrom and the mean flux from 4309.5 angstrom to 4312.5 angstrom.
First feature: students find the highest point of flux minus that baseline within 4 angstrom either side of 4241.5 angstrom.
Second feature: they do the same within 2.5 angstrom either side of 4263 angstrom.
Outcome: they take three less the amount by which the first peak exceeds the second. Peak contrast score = 2.8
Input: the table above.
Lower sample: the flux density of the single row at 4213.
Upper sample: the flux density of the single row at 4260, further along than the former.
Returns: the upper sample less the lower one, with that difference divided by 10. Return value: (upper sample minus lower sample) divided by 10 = -0.14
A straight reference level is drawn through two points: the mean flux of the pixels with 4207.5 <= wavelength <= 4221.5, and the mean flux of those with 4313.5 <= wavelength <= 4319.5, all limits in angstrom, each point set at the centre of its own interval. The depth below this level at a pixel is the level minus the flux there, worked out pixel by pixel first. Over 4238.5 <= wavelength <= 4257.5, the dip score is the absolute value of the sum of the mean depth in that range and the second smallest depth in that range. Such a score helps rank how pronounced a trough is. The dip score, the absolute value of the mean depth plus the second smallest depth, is 0.57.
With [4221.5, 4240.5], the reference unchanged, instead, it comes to 0.62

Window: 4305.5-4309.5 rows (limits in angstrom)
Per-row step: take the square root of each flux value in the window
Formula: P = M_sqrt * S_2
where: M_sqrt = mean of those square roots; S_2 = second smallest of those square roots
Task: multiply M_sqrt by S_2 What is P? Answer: 3.25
